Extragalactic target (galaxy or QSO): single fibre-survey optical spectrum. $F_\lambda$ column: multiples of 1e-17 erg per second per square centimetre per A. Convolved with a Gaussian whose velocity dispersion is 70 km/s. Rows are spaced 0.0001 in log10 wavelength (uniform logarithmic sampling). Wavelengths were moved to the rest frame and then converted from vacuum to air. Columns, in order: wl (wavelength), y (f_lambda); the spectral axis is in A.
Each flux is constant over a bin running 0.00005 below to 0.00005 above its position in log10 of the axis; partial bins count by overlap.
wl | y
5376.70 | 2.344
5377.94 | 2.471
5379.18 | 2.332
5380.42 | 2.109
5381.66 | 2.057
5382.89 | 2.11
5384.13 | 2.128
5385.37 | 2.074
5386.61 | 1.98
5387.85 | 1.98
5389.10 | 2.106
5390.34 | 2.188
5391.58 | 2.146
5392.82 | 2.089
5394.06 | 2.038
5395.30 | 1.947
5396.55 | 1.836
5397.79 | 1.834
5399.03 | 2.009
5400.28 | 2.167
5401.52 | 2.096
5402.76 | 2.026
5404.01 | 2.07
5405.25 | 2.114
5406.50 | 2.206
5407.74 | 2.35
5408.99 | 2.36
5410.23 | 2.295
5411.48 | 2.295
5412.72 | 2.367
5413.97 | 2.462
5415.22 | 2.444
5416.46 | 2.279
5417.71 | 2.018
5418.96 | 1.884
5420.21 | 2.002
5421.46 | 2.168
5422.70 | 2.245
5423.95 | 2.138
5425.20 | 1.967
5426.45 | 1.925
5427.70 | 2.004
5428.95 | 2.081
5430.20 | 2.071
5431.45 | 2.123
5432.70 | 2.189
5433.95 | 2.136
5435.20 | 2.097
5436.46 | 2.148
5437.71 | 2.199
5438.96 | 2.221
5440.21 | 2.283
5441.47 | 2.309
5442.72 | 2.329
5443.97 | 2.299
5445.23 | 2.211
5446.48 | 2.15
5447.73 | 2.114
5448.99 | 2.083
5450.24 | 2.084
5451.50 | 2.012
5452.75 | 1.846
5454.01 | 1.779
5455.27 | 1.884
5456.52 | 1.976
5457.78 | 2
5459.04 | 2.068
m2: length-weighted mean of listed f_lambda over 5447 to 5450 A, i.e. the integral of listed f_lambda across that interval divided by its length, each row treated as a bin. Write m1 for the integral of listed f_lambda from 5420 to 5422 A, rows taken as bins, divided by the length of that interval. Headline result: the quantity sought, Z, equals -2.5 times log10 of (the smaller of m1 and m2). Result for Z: -0.804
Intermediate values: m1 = 2.10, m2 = 2.10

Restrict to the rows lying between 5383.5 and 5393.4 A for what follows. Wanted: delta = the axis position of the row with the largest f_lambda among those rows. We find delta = 5390.34 A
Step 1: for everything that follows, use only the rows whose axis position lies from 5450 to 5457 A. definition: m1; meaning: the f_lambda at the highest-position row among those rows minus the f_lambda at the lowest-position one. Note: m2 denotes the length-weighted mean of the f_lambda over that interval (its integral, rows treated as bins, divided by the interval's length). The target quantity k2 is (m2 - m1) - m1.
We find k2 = 2.1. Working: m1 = -0.11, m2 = 1.92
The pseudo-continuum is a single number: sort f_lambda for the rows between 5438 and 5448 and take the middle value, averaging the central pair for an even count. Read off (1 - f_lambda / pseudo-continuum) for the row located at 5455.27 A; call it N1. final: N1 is 0.163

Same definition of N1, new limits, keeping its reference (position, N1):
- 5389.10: 0.065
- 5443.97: -0.021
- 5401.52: 0.069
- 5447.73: 0.061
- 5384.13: 0.055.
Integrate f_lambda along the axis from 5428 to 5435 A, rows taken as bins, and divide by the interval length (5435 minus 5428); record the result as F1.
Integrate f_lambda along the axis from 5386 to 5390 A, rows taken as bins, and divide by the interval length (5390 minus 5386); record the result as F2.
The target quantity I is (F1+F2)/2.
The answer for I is 2.07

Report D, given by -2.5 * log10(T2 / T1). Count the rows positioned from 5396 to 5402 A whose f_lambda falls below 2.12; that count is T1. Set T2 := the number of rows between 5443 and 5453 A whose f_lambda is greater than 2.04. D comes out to -0.4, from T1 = 4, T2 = 6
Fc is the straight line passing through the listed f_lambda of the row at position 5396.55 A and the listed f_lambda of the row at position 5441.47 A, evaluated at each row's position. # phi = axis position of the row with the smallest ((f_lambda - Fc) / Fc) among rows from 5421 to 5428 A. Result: 5426.45 A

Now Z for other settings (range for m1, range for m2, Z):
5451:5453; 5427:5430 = -0.722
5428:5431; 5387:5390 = -0.777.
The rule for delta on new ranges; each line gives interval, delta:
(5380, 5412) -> 5408.99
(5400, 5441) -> 5413.97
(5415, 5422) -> 5415.22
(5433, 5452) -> 5442.72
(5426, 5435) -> 5432.70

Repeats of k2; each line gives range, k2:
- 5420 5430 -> 1.9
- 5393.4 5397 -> 2.3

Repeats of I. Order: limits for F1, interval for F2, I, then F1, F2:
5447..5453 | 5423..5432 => 2.05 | 2.04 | 2.05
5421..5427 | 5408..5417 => 2.22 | 2.09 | 2.36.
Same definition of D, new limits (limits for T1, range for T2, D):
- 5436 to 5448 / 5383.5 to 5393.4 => -1.9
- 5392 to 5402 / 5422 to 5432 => 0.4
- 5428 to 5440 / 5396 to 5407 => -0.6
